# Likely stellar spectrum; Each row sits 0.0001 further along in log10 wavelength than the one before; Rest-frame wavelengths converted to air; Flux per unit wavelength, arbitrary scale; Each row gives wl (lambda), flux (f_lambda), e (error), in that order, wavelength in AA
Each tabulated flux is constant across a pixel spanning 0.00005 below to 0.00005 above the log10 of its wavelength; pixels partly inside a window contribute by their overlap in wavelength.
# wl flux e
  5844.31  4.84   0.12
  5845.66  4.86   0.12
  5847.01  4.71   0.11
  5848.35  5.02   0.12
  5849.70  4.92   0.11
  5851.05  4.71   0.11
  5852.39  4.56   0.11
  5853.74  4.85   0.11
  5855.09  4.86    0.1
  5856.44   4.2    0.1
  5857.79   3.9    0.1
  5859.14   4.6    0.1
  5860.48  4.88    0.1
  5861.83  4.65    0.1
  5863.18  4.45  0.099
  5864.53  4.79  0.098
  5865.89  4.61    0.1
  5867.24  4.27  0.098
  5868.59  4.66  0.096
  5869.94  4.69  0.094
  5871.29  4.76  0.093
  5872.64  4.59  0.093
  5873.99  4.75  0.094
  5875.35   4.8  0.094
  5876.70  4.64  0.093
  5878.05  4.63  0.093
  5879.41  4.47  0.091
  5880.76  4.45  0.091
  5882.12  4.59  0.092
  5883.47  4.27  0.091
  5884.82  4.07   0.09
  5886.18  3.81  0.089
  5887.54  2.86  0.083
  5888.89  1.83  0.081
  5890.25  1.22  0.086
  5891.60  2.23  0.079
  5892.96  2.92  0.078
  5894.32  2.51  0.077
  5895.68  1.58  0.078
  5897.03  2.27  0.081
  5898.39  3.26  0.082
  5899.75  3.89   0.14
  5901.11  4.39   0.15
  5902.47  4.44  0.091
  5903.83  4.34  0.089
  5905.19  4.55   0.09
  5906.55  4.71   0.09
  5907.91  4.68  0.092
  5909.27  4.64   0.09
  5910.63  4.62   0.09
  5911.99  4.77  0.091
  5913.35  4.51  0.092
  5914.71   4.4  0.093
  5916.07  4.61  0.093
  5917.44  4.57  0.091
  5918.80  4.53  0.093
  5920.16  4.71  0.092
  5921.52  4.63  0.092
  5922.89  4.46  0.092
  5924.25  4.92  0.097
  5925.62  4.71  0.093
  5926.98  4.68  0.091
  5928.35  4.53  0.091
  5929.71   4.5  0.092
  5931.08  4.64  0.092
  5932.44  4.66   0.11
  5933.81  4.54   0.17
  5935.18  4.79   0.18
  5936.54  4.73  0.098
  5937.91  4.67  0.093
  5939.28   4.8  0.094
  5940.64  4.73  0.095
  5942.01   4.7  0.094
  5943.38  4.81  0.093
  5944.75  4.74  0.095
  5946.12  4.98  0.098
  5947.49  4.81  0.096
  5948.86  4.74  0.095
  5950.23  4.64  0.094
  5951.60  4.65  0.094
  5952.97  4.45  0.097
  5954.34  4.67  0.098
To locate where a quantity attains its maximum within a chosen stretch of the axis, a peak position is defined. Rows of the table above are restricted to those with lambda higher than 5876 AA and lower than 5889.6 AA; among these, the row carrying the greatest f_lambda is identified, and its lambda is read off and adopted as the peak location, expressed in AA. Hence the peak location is 5876.70 AA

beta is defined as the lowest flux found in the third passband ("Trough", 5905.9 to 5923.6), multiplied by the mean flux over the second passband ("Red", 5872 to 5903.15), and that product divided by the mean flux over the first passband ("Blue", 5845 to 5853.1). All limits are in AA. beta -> 3.3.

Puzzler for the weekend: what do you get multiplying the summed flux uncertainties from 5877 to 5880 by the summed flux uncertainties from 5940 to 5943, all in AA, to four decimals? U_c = 0.0348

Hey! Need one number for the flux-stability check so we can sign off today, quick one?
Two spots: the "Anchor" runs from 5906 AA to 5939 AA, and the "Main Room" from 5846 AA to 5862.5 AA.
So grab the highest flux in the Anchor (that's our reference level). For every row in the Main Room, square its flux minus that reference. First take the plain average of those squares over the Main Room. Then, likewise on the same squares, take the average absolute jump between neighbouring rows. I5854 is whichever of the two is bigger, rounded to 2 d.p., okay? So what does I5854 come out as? 0.22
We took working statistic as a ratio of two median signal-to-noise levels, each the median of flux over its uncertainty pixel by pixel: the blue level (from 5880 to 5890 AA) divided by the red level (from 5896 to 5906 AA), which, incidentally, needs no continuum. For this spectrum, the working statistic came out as 1.14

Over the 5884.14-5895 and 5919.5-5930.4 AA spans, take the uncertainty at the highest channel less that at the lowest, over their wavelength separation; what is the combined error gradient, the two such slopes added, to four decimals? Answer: -0.0014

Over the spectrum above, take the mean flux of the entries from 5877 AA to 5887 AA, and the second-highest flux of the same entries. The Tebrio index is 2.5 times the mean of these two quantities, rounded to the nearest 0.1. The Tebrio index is 11.1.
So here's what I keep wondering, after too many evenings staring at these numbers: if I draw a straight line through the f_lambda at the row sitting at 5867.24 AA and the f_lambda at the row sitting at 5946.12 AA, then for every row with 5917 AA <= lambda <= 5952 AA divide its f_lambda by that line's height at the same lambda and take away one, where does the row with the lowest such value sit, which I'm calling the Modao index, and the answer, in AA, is 5951.60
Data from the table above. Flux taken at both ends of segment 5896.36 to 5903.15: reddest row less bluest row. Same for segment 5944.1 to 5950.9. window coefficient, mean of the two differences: 1.0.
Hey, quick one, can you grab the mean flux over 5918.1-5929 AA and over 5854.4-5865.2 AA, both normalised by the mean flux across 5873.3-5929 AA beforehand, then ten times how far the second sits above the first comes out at -0.26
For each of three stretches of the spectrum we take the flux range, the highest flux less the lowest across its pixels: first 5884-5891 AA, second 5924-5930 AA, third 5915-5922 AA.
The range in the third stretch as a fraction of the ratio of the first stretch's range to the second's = 0.0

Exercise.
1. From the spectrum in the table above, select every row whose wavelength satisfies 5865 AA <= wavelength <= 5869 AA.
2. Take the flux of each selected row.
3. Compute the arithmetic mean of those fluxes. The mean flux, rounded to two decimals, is 4.51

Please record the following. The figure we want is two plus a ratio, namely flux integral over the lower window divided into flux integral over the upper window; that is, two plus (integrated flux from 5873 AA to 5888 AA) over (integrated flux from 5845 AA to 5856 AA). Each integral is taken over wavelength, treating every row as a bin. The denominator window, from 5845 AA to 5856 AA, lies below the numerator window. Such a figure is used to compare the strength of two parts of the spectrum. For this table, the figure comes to 3.2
